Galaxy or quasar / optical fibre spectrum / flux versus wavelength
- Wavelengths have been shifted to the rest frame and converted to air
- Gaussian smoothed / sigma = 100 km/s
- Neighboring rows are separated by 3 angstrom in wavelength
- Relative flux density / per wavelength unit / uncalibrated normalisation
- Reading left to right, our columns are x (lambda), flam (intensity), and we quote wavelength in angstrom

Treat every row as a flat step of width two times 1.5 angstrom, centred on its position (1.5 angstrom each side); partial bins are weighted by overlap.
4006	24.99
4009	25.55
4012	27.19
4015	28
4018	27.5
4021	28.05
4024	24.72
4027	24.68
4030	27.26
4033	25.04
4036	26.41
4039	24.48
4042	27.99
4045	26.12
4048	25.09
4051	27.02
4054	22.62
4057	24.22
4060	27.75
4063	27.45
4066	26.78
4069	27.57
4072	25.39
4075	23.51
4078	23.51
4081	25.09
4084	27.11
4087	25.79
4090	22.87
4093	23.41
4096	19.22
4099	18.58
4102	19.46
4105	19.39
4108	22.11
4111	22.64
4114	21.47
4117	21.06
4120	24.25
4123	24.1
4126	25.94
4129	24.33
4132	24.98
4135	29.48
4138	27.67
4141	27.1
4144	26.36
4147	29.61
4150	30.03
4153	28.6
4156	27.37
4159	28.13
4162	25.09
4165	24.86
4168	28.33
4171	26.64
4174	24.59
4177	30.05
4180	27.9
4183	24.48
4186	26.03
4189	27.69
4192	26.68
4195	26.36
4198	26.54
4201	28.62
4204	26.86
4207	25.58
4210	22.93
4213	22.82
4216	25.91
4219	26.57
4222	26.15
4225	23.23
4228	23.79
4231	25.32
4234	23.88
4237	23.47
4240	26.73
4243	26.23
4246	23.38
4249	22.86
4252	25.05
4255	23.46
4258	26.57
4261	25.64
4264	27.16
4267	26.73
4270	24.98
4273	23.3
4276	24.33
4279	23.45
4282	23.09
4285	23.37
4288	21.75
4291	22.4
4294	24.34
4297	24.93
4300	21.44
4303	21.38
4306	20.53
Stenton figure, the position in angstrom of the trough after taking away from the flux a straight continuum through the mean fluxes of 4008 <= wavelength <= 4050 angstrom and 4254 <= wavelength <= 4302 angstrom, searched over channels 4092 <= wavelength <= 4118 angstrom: 4099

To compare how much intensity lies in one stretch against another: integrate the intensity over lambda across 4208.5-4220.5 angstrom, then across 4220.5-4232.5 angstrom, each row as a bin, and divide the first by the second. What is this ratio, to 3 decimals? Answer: 0.997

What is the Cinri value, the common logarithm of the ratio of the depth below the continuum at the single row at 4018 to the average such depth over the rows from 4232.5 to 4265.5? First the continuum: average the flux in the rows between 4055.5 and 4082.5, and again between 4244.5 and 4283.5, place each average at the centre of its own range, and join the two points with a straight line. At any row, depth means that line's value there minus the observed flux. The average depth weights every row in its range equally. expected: 0.8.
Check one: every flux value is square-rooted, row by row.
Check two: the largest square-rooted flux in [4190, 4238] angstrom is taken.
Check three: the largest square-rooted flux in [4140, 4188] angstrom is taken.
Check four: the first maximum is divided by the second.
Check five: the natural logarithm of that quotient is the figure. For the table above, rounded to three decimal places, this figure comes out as -0.024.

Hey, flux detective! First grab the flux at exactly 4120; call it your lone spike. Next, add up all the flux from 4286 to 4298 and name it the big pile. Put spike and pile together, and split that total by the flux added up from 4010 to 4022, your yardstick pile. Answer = 1.06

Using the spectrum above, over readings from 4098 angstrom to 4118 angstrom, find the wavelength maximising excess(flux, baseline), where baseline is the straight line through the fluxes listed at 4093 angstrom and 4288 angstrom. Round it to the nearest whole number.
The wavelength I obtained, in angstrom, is 4111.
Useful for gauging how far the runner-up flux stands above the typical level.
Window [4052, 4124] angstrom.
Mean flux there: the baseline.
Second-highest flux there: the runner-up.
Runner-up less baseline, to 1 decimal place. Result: 4.0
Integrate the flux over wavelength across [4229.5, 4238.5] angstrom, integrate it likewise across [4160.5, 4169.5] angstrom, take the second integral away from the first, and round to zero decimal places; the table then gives -17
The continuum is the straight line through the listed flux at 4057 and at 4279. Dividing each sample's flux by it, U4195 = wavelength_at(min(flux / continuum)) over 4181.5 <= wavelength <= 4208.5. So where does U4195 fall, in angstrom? 4183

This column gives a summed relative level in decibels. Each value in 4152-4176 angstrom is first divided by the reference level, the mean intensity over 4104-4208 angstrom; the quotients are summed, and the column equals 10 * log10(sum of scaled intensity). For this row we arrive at 9.1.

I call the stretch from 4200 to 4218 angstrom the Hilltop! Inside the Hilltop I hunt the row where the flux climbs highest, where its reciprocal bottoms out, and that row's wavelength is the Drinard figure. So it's 4201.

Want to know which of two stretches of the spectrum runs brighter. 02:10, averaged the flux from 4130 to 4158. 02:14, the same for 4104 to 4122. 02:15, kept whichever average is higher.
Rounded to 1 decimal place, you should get 27.9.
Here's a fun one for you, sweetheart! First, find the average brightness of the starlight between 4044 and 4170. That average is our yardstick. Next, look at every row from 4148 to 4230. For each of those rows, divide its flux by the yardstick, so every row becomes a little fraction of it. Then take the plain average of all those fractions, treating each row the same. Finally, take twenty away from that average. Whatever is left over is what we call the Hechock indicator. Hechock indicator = -18.95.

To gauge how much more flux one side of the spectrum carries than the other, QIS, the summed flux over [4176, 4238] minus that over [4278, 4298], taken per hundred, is 4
